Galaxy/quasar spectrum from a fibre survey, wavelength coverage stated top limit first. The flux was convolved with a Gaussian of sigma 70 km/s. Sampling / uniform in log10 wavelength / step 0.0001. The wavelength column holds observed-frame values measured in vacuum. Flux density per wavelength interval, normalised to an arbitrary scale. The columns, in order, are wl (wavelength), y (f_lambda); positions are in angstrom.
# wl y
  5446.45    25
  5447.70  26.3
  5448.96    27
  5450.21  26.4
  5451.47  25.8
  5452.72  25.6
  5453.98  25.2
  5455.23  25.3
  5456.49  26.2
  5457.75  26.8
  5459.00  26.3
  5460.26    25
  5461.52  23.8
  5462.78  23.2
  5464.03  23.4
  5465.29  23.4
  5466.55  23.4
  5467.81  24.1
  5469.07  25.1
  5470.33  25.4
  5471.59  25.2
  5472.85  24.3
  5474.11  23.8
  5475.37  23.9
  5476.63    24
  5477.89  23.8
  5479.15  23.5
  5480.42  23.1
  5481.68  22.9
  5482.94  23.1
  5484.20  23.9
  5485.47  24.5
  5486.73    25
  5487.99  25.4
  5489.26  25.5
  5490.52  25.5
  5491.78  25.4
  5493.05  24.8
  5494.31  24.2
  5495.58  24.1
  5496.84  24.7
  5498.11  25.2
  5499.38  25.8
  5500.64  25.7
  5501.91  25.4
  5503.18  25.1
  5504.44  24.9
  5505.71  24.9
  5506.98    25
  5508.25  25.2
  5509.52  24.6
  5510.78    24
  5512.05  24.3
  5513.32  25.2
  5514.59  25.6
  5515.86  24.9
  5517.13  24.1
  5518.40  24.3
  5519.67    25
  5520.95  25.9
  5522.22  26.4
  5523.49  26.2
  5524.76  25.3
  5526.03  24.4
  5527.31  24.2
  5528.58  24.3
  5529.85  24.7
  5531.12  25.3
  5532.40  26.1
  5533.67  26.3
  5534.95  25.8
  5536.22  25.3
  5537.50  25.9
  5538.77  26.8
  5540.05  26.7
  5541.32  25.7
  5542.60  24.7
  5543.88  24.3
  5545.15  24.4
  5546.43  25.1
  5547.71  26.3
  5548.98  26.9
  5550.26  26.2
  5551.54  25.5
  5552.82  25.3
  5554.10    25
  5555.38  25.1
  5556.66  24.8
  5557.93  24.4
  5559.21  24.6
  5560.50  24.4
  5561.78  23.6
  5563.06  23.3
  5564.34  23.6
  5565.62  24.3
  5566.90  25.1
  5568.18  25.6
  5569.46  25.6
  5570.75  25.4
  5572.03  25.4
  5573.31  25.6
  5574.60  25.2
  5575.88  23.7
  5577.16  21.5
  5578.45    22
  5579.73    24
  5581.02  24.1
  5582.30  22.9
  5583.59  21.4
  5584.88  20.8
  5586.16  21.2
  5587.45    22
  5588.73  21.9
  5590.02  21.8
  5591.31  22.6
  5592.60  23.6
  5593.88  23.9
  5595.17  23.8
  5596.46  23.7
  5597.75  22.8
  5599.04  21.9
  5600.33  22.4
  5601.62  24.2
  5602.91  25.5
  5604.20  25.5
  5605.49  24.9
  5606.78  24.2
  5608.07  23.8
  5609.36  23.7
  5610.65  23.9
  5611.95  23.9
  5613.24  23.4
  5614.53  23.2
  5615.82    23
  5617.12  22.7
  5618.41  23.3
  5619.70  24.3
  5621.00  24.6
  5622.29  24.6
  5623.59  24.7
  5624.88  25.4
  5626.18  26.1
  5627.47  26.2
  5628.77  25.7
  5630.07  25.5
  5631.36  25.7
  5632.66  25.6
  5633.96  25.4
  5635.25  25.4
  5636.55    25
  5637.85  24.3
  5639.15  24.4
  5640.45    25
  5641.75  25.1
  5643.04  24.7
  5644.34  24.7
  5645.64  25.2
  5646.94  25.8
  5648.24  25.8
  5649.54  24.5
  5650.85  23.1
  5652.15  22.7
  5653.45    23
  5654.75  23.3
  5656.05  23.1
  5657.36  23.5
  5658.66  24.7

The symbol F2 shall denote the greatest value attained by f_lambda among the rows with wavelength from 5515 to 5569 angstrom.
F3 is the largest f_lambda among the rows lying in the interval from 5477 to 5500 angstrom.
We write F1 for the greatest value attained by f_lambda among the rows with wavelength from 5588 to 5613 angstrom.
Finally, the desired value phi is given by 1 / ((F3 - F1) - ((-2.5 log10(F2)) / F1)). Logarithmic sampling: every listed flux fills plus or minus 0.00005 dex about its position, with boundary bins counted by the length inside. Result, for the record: 2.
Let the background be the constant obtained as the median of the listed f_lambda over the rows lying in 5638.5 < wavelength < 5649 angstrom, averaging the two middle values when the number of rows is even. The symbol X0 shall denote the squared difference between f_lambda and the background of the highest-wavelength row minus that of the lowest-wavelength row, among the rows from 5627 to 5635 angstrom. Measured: -1.2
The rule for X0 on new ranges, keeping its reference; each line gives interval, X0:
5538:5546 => -2.6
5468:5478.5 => 1.6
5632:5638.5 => 0.3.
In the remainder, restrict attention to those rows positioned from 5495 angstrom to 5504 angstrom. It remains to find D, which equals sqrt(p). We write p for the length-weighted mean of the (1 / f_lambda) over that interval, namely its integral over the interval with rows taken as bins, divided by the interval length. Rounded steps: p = 0.0398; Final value 0.1995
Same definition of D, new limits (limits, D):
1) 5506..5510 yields 0.2001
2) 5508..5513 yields 0.2021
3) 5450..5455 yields 0.1975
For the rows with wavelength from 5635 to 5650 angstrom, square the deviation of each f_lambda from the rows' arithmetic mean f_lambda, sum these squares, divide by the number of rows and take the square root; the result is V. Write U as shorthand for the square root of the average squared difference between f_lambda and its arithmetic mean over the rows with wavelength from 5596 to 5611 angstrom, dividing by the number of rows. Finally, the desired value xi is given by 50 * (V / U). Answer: 22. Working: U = 1.07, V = 0.5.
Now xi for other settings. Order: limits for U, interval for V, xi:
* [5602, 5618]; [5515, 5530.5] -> 44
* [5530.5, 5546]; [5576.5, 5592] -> 62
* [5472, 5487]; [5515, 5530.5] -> 66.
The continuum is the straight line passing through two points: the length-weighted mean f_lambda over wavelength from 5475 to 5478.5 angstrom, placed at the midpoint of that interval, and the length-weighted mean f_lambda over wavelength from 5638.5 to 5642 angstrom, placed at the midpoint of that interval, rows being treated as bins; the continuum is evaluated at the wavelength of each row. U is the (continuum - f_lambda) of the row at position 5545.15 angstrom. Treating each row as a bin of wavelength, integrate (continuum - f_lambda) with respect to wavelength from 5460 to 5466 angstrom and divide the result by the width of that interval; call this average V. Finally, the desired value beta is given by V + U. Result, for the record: 0.0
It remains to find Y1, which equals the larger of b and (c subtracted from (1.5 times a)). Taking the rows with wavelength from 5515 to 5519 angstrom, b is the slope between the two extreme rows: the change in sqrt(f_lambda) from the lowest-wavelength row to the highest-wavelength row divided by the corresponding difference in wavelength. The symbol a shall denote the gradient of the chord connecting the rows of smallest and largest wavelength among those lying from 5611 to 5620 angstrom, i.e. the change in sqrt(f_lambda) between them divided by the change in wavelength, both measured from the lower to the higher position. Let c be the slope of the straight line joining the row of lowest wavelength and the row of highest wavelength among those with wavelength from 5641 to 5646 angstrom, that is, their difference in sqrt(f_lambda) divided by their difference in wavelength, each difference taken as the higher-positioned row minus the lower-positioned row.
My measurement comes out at 0.005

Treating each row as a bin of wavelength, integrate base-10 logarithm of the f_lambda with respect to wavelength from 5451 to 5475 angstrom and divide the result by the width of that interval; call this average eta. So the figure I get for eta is 1.39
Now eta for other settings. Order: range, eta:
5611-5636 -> 1.39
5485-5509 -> 1.40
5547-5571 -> 1.40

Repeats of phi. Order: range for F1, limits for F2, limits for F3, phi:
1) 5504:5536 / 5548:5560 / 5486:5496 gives -1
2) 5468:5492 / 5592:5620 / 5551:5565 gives 7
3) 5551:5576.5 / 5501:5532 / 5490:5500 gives 3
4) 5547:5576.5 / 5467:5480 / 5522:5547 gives 33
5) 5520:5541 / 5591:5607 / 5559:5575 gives -1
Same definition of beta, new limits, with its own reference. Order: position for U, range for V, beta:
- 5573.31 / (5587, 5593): 1.0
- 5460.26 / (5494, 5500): -2.0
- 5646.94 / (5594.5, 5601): 0.6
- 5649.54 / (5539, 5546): -0.7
